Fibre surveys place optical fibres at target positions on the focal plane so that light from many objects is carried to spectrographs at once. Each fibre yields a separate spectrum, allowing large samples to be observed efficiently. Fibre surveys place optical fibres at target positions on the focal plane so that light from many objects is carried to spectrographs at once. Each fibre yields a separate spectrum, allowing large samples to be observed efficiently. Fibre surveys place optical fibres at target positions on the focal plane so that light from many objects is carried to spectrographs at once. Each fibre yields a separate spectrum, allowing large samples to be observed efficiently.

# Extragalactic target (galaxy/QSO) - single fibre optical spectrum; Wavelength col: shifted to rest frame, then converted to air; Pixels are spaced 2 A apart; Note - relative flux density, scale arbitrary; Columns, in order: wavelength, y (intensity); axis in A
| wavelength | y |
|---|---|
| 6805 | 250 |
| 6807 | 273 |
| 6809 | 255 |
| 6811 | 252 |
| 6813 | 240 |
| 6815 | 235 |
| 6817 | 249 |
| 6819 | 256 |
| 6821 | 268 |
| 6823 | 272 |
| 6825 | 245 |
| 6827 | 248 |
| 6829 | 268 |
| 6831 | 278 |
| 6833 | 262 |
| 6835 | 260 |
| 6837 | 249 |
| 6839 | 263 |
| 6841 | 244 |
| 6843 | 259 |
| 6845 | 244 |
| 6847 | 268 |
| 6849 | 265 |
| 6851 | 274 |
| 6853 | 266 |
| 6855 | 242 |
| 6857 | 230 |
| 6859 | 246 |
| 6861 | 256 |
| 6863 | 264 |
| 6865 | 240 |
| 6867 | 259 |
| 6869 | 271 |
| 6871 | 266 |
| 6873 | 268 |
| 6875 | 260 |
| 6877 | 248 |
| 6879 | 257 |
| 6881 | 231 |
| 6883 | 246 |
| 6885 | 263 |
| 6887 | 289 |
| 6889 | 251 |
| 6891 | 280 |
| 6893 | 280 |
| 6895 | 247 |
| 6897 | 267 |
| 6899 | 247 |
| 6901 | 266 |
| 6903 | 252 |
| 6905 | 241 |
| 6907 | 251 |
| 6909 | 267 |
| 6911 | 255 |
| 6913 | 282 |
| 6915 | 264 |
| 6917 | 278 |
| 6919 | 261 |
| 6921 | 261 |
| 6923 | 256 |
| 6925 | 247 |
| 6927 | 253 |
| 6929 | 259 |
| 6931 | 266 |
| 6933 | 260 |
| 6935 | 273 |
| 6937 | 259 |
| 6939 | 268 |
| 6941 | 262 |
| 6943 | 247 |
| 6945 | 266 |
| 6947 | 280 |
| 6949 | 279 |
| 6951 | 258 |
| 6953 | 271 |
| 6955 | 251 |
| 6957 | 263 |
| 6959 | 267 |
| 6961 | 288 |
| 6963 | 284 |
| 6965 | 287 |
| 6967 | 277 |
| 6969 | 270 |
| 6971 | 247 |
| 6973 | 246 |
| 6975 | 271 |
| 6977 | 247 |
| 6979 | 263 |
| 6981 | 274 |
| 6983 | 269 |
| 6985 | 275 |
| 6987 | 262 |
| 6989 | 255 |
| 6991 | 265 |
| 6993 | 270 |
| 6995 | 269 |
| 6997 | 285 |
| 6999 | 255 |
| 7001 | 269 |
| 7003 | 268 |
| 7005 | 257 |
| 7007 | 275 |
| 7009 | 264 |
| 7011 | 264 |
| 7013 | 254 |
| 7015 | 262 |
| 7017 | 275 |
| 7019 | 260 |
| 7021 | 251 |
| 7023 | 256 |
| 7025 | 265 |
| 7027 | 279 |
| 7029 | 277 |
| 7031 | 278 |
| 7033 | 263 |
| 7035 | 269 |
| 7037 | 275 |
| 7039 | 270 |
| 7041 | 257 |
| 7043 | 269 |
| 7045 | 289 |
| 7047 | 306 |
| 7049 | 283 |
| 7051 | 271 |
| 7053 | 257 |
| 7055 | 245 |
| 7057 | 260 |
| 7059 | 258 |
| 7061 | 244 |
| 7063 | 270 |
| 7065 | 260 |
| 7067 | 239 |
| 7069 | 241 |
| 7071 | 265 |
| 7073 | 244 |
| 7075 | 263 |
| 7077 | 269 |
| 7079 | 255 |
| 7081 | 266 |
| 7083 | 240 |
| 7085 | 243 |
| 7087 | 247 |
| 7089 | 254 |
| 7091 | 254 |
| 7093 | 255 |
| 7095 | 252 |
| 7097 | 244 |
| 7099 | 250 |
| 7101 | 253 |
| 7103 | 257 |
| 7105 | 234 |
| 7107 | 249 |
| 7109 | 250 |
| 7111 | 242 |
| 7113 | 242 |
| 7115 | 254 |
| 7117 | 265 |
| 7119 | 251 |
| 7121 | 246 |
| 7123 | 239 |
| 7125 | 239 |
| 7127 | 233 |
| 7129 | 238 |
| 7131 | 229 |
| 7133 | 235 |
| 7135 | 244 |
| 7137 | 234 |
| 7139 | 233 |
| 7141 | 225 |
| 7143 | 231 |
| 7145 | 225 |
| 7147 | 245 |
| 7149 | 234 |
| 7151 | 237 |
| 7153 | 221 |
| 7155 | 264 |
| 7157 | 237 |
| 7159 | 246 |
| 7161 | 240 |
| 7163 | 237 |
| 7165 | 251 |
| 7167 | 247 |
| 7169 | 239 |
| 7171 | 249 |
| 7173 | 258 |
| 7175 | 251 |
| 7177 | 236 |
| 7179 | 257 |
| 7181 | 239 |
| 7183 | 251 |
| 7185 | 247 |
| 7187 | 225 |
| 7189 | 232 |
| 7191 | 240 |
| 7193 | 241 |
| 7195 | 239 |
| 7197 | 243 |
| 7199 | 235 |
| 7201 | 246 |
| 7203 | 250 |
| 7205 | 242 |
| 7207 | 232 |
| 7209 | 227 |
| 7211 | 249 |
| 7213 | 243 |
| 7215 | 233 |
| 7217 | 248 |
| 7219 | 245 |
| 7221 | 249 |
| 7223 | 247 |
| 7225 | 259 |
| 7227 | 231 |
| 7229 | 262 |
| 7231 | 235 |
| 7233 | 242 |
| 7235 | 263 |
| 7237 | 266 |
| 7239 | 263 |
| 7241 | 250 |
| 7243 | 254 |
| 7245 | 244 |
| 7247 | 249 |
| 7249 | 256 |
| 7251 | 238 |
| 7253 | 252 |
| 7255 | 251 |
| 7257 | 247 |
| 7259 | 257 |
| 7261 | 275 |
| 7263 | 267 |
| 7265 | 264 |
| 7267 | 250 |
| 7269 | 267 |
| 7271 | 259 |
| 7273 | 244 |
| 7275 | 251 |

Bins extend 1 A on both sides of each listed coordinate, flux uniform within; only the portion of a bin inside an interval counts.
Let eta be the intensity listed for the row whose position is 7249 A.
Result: 256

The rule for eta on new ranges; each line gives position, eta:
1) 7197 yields 243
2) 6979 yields 263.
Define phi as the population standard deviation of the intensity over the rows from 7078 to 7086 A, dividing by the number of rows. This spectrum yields 10.3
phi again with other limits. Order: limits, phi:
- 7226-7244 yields 12.4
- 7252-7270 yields 9.1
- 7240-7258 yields 5.1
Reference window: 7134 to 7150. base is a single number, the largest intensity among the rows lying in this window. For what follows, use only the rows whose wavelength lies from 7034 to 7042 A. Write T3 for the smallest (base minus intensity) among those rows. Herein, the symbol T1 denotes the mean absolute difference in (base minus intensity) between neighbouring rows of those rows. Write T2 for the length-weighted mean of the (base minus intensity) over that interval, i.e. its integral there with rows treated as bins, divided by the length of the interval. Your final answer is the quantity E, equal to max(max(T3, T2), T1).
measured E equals 8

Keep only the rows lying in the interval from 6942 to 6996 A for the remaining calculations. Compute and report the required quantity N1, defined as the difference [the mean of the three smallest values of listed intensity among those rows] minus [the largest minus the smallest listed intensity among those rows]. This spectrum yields 205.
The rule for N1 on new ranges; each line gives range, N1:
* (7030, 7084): 173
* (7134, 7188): 181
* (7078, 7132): 195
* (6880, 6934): 181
